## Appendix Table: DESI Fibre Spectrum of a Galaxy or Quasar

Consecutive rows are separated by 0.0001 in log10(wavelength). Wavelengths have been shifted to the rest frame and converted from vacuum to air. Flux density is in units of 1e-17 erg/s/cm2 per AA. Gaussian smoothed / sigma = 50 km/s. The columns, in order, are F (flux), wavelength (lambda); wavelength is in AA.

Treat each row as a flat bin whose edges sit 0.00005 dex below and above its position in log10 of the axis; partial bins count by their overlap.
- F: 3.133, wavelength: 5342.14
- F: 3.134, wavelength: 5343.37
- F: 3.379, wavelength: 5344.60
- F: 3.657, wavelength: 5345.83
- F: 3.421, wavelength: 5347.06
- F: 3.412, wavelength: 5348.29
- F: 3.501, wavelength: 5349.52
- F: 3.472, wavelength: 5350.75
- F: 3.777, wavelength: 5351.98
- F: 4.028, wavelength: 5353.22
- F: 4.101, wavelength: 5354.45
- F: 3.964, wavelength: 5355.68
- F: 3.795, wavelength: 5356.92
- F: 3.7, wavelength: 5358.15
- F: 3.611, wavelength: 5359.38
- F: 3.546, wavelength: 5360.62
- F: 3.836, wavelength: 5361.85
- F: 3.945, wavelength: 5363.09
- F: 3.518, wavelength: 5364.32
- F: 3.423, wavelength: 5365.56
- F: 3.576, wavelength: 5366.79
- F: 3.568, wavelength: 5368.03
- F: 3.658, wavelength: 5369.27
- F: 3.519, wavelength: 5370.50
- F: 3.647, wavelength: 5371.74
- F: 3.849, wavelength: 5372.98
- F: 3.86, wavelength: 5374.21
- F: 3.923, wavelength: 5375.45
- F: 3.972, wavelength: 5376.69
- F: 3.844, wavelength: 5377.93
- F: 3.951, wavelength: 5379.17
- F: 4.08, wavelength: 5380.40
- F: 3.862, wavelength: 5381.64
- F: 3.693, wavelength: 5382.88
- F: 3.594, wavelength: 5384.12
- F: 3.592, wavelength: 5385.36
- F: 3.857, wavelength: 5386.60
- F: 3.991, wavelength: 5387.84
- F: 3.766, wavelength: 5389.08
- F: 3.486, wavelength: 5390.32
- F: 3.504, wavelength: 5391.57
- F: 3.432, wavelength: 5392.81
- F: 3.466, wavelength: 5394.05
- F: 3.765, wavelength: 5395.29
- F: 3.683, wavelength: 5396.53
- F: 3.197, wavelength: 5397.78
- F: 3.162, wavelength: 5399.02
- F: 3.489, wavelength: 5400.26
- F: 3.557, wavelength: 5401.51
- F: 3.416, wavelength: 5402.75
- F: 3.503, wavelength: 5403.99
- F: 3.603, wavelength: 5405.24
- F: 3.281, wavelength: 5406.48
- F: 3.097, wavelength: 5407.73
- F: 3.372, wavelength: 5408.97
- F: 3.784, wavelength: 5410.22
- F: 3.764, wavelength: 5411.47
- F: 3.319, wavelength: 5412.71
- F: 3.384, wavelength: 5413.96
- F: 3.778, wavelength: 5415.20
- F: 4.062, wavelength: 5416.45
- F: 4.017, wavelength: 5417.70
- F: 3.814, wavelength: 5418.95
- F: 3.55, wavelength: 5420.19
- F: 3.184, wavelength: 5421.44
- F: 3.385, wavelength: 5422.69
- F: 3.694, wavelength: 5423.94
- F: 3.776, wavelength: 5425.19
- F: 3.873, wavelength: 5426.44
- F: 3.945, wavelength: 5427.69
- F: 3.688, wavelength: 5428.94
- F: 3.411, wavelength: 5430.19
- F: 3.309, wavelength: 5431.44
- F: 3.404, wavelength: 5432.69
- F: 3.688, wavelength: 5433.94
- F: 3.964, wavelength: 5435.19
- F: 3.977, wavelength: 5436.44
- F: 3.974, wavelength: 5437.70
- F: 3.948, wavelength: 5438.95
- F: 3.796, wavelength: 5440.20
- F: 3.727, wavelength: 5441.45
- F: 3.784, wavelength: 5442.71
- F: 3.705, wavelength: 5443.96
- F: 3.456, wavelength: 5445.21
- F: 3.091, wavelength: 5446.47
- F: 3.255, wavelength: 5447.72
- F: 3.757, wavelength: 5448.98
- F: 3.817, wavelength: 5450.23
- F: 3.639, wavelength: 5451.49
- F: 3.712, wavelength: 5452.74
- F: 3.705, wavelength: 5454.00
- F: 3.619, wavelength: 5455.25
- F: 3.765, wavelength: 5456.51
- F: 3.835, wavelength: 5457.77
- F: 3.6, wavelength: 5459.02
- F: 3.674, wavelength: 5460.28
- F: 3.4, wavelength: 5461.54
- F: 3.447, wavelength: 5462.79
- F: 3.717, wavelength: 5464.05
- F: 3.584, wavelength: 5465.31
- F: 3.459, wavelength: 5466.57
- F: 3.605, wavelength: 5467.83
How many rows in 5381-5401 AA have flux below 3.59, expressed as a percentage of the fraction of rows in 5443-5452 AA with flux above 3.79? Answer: 4900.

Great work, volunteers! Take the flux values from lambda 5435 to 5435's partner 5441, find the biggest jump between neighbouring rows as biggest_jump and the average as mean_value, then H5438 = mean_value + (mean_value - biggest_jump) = 7.7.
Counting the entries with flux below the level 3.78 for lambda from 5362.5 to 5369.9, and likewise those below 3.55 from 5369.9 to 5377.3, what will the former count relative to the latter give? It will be 5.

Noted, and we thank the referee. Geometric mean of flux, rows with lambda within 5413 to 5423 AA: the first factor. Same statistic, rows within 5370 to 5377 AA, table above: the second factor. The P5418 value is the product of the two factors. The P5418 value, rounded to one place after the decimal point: 13.8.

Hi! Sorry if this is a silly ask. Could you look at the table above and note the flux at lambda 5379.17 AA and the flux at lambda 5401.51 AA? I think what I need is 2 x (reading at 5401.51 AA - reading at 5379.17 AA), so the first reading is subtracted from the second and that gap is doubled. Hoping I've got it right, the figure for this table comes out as -0.8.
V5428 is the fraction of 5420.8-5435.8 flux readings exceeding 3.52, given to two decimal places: 0.58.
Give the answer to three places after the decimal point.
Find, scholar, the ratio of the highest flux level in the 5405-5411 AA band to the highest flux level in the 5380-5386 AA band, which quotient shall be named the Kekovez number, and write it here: 0.927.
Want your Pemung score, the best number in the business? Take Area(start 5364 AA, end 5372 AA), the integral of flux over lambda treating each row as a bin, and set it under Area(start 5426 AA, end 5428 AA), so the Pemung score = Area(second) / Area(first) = 0.3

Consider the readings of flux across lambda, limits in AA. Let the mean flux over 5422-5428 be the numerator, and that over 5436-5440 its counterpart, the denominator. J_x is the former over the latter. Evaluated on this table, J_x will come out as 0.94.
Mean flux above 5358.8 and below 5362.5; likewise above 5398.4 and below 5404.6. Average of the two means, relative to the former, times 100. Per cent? 97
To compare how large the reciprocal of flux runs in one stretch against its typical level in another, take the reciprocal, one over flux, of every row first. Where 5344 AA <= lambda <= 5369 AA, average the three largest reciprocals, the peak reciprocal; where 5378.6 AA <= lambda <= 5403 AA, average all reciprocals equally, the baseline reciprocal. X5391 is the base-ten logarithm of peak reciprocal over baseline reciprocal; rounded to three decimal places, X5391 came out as 0.026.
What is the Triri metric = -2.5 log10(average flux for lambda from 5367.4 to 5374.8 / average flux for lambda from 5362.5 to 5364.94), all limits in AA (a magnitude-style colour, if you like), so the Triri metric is 0.01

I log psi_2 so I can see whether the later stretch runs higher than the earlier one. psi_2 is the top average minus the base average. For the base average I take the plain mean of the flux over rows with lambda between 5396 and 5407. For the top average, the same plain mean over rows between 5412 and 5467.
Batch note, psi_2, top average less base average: 0.22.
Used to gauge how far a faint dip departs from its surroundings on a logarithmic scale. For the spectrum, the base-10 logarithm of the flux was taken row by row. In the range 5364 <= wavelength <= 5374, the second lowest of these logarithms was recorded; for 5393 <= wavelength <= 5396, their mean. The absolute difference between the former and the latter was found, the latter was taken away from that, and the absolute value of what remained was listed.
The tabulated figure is 0.55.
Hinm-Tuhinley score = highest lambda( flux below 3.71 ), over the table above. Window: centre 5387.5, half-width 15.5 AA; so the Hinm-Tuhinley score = 5402.75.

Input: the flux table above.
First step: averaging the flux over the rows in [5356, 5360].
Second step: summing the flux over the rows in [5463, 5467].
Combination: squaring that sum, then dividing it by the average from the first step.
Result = 31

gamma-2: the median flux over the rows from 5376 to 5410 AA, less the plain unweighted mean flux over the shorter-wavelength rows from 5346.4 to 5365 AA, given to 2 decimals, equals -0.12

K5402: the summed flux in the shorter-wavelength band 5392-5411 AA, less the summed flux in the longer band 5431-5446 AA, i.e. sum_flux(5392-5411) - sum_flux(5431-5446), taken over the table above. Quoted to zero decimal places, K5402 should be 7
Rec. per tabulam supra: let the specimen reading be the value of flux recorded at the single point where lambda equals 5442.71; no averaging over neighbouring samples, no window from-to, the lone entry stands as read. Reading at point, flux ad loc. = 3.784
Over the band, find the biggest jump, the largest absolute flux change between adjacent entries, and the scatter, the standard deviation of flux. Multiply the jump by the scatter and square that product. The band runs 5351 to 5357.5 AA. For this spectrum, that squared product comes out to 0.001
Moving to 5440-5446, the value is 0.001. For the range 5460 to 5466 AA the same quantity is 0.001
